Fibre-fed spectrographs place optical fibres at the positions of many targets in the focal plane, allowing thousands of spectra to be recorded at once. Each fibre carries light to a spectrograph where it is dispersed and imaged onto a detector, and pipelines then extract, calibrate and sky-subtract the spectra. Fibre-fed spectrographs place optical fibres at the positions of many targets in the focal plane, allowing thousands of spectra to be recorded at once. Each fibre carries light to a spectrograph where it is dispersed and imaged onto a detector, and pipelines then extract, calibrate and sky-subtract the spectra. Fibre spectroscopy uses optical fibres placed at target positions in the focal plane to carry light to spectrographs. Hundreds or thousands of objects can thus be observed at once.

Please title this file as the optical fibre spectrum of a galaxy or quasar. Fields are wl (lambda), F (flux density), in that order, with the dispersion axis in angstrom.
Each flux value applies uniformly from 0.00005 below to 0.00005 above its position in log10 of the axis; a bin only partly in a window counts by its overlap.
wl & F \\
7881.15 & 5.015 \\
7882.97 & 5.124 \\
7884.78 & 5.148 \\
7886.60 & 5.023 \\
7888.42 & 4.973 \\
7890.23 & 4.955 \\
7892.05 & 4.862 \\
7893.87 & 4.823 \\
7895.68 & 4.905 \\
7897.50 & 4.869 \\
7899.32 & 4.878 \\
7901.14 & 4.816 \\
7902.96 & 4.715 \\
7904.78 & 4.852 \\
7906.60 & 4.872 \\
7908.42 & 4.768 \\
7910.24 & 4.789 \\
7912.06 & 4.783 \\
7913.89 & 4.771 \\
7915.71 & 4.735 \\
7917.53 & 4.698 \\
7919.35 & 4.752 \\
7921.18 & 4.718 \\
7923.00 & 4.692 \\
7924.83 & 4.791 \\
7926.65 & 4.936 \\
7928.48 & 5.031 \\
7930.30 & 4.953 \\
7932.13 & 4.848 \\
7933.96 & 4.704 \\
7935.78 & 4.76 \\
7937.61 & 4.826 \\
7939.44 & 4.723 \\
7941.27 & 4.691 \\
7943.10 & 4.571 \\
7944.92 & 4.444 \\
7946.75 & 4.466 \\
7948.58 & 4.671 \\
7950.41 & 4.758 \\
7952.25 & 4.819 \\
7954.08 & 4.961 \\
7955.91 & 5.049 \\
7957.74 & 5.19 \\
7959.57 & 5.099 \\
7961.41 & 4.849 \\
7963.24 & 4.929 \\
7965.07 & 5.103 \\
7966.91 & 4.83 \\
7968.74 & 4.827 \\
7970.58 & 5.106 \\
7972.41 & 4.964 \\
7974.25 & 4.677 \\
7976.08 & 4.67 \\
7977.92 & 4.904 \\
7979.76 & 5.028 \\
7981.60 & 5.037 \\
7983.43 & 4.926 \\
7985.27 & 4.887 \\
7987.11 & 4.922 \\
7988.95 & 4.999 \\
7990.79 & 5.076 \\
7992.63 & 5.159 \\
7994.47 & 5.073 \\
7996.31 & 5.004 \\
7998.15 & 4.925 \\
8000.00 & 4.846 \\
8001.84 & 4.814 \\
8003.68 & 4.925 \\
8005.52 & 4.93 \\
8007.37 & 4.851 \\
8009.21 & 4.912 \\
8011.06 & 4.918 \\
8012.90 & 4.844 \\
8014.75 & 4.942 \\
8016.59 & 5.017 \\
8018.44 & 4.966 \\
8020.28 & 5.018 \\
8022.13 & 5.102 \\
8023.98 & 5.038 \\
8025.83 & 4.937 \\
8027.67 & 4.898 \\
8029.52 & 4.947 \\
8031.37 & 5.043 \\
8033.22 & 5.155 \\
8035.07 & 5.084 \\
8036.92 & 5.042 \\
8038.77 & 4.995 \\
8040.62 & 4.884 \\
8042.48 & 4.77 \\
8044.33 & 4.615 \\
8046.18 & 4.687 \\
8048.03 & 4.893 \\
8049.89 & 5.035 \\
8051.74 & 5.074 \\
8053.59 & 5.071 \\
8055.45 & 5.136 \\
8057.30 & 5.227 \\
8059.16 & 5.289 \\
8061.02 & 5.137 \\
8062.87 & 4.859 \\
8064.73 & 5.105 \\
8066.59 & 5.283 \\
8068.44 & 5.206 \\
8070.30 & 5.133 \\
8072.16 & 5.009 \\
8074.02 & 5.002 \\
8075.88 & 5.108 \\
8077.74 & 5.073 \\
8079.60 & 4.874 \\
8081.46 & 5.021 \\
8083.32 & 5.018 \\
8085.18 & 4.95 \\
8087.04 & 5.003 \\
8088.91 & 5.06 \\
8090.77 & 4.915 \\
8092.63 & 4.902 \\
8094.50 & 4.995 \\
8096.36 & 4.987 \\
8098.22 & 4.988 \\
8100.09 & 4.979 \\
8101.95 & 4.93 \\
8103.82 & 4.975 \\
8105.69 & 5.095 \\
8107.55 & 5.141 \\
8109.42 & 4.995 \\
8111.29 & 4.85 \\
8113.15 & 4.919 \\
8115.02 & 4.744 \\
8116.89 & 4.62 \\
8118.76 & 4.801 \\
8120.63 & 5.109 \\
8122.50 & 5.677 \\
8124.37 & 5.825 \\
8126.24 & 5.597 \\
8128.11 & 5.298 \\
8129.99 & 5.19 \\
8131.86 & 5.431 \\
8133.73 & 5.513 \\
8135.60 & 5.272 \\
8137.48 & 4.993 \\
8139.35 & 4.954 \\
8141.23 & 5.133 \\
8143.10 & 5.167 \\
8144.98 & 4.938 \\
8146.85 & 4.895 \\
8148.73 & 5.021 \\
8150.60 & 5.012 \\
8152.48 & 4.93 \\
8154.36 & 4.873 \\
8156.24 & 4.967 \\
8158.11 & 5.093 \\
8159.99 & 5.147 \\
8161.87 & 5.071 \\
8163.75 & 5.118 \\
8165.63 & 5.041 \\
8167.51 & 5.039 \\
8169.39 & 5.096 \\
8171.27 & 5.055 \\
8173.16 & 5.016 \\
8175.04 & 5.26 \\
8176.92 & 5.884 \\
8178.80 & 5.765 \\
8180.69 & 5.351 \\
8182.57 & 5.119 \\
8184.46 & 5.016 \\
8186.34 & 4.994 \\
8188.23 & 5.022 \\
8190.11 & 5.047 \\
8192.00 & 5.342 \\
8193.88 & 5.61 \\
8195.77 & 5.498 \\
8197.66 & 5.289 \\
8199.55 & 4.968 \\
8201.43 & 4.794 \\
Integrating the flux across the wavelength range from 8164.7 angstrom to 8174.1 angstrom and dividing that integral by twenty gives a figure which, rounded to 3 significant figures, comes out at 2.37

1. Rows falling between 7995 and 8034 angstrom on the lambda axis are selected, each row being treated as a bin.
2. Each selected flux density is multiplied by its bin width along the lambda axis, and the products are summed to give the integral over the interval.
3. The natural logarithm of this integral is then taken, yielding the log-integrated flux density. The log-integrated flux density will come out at 5.26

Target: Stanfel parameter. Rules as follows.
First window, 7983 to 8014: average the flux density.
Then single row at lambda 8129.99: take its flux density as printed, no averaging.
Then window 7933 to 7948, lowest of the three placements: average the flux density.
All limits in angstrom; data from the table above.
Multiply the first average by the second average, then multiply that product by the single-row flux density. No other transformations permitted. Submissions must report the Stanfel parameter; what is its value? 119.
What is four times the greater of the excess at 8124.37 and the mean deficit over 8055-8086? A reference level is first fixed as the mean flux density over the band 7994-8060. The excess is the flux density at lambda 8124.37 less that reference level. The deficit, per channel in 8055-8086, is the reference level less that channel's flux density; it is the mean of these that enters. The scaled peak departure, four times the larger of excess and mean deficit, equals 3.4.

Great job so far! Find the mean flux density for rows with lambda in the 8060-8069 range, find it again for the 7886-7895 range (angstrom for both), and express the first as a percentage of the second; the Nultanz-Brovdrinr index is 104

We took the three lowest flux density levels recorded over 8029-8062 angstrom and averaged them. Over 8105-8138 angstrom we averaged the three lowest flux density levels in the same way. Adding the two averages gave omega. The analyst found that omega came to 9.41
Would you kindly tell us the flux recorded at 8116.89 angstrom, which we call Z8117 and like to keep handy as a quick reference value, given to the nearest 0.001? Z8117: 4.620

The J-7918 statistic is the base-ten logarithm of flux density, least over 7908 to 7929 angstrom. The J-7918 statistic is 0.671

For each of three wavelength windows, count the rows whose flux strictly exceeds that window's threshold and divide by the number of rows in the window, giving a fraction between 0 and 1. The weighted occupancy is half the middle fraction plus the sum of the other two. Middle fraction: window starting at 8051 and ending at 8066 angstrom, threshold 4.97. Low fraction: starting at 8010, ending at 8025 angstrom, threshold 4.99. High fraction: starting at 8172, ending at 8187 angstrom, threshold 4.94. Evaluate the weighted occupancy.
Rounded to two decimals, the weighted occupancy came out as 1.94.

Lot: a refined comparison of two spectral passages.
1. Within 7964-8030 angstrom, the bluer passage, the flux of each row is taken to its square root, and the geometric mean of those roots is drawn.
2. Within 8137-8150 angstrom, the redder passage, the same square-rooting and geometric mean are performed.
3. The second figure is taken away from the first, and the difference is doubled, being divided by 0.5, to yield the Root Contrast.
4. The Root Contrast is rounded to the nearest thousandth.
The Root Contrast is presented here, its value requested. -0.031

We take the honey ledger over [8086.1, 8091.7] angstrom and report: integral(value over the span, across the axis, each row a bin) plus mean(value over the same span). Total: 32.9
